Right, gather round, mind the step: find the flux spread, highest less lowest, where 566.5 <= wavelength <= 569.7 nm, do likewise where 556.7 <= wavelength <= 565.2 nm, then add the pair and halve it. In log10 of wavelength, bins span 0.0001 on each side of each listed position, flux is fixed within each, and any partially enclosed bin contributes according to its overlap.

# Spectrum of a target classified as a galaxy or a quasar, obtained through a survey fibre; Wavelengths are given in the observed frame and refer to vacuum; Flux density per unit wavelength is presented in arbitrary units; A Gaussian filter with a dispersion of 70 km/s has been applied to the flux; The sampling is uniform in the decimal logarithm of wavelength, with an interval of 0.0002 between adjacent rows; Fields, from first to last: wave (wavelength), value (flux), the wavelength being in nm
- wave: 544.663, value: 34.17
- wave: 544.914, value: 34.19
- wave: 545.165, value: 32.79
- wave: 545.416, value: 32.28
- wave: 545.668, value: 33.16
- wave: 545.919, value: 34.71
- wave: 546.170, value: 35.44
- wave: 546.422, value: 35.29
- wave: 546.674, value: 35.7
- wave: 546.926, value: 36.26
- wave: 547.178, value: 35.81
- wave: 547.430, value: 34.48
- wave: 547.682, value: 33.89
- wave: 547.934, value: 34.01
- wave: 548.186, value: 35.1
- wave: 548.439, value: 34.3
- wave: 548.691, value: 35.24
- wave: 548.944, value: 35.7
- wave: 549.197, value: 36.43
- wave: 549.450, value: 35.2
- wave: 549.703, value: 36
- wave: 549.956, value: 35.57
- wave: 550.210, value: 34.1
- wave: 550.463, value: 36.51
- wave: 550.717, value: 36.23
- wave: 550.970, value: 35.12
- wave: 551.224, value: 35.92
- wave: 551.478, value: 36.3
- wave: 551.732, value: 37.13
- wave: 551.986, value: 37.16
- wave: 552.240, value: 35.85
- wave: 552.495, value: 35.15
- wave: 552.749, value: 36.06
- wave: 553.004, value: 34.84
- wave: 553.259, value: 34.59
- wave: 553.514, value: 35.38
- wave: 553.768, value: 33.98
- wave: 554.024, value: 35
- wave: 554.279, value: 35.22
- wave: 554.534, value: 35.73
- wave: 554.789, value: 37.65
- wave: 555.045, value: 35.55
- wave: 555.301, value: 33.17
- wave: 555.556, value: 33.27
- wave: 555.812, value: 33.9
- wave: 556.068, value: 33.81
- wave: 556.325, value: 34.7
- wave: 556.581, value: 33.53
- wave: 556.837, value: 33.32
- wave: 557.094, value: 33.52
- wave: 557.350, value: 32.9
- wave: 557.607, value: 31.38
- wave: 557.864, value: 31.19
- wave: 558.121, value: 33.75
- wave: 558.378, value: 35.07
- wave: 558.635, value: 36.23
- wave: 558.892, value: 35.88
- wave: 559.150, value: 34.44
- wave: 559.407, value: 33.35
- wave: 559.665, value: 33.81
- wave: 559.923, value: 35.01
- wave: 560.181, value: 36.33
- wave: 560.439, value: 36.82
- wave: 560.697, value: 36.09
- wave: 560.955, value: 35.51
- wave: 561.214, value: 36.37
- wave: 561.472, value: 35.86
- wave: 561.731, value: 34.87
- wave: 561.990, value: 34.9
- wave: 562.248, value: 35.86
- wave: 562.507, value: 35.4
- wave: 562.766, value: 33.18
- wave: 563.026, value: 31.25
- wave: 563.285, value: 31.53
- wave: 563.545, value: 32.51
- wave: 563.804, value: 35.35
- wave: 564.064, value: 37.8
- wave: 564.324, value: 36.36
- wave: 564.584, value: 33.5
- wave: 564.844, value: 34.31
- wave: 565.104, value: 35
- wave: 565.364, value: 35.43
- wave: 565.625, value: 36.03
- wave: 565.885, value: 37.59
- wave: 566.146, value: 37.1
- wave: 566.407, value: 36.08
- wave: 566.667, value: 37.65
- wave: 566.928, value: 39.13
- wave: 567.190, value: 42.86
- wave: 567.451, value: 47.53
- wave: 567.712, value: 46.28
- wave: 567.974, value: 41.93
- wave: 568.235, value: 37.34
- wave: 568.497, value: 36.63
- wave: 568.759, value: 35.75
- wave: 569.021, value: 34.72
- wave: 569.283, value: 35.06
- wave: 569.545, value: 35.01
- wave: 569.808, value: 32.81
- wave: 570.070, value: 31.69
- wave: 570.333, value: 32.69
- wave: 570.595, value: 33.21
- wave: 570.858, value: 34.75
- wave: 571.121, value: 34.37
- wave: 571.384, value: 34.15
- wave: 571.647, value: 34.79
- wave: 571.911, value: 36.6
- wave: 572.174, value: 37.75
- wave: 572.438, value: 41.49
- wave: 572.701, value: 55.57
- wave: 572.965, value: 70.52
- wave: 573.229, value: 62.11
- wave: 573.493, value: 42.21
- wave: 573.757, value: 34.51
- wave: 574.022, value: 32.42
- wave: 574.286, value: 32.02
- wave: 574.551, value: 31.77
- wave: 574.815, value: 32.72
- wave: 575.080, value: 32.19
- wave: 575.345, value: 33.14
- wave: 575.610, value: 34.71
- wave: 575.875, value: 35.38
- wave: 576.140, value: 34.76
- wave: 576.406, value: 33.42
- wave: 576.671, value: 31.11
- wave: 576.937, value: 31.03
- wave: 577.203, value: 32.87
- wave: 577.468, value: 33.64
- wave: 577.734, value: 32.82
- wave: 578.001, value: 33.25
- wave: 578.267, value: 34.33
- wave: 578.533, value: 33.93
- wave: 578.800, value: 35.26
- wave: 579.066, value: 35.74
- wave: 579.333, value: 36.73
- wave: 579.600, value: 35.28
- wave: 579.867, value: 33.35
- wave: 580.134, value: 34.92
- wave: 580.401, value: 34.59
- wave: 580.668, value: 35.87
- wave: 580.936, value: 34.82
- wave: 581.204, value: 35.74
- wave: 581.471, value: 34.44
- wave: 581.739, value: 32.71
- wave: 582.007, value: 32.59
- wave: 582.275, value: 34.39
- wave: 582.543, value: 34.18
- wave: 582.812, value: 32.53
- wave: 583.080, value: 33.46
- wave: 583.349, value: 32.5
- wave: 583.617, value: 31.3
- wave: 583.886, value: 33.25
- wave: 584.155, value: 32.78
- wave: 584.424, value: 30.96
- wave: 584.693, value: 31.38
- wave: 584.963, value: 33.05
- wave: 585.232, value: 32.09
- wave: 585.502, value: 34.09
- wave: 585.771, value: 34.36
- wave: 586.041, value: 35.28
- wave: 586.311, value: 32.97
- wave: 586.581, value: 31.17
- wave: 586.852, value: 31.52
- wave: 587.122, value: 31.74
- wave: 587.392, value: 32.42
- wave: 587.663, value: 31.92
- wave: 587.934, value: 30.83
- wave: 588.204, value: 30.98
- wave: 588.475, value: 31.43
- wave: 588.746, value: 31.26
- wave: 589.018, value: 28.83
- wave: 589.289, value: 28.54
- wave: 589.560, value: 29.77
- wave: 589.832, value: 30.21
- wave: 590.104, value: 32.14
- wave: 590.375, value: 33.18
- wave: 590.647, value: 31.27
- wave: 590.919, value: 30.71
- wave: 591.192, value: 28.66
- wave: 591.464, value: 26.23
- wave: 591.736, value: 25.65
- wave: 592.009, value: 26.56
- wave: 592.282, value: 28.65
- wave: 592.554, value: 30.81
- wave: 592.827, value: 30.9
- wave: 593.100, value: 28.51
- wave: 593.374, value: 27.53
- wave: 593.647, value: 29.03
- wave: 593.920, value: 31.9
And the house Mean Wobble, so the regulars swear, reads 9.7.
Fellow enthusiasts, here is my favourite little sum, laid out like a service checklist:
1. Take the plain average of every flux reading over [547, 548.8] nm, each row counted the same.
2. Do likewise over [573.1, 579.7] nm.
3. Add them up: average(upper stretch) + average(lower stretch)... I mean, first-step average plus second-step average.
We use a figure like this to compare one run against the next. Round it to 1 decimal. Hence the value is 69.8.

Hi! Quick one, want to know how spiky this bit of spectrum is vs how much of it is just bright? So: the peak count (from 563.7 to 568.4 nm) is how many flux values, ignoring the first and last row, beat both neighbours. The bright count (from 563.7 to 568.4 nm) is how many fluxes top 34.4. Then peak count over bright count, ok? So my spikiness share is 0.19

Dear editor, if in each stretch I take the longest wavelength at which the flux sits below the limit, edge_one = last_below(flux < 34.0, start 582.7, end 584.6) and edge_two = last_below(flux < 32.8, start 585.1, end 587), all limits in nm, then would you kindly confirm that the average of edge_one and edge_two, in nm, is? 585.64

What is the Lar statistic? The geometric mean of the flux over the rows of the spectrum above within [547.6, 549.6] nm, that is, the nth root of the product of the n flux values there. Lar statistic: 35.0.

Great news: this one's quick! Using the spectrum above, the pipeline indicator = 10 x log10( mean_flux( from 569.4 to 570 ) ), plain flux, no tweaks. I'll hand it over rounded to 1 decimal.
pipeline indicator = 15.3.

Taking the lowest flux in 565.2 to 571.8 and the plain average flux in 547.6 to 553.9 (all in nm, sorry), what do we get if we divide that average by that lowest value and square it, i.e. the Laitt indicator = 1.25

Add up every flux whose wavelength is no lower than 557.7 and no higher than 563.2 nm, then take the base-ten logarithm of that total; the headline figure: 2.86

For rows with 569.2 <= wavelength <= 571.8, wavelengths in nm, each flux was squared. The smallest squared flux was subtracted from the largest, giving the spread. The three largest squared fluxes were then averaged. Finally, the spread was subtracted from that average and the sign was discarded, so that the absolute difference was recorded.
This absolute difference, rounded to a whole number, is 997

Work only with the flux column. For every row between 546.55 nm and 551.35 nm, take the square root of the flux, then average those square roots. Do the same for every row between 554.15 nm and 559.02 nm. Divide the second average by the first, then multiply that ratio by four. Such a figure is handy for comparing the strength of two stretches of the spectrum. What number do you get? 3.93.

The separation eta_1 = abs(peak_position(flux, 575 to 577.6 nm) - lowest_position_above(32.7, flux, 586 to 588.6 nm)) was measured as 10.17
